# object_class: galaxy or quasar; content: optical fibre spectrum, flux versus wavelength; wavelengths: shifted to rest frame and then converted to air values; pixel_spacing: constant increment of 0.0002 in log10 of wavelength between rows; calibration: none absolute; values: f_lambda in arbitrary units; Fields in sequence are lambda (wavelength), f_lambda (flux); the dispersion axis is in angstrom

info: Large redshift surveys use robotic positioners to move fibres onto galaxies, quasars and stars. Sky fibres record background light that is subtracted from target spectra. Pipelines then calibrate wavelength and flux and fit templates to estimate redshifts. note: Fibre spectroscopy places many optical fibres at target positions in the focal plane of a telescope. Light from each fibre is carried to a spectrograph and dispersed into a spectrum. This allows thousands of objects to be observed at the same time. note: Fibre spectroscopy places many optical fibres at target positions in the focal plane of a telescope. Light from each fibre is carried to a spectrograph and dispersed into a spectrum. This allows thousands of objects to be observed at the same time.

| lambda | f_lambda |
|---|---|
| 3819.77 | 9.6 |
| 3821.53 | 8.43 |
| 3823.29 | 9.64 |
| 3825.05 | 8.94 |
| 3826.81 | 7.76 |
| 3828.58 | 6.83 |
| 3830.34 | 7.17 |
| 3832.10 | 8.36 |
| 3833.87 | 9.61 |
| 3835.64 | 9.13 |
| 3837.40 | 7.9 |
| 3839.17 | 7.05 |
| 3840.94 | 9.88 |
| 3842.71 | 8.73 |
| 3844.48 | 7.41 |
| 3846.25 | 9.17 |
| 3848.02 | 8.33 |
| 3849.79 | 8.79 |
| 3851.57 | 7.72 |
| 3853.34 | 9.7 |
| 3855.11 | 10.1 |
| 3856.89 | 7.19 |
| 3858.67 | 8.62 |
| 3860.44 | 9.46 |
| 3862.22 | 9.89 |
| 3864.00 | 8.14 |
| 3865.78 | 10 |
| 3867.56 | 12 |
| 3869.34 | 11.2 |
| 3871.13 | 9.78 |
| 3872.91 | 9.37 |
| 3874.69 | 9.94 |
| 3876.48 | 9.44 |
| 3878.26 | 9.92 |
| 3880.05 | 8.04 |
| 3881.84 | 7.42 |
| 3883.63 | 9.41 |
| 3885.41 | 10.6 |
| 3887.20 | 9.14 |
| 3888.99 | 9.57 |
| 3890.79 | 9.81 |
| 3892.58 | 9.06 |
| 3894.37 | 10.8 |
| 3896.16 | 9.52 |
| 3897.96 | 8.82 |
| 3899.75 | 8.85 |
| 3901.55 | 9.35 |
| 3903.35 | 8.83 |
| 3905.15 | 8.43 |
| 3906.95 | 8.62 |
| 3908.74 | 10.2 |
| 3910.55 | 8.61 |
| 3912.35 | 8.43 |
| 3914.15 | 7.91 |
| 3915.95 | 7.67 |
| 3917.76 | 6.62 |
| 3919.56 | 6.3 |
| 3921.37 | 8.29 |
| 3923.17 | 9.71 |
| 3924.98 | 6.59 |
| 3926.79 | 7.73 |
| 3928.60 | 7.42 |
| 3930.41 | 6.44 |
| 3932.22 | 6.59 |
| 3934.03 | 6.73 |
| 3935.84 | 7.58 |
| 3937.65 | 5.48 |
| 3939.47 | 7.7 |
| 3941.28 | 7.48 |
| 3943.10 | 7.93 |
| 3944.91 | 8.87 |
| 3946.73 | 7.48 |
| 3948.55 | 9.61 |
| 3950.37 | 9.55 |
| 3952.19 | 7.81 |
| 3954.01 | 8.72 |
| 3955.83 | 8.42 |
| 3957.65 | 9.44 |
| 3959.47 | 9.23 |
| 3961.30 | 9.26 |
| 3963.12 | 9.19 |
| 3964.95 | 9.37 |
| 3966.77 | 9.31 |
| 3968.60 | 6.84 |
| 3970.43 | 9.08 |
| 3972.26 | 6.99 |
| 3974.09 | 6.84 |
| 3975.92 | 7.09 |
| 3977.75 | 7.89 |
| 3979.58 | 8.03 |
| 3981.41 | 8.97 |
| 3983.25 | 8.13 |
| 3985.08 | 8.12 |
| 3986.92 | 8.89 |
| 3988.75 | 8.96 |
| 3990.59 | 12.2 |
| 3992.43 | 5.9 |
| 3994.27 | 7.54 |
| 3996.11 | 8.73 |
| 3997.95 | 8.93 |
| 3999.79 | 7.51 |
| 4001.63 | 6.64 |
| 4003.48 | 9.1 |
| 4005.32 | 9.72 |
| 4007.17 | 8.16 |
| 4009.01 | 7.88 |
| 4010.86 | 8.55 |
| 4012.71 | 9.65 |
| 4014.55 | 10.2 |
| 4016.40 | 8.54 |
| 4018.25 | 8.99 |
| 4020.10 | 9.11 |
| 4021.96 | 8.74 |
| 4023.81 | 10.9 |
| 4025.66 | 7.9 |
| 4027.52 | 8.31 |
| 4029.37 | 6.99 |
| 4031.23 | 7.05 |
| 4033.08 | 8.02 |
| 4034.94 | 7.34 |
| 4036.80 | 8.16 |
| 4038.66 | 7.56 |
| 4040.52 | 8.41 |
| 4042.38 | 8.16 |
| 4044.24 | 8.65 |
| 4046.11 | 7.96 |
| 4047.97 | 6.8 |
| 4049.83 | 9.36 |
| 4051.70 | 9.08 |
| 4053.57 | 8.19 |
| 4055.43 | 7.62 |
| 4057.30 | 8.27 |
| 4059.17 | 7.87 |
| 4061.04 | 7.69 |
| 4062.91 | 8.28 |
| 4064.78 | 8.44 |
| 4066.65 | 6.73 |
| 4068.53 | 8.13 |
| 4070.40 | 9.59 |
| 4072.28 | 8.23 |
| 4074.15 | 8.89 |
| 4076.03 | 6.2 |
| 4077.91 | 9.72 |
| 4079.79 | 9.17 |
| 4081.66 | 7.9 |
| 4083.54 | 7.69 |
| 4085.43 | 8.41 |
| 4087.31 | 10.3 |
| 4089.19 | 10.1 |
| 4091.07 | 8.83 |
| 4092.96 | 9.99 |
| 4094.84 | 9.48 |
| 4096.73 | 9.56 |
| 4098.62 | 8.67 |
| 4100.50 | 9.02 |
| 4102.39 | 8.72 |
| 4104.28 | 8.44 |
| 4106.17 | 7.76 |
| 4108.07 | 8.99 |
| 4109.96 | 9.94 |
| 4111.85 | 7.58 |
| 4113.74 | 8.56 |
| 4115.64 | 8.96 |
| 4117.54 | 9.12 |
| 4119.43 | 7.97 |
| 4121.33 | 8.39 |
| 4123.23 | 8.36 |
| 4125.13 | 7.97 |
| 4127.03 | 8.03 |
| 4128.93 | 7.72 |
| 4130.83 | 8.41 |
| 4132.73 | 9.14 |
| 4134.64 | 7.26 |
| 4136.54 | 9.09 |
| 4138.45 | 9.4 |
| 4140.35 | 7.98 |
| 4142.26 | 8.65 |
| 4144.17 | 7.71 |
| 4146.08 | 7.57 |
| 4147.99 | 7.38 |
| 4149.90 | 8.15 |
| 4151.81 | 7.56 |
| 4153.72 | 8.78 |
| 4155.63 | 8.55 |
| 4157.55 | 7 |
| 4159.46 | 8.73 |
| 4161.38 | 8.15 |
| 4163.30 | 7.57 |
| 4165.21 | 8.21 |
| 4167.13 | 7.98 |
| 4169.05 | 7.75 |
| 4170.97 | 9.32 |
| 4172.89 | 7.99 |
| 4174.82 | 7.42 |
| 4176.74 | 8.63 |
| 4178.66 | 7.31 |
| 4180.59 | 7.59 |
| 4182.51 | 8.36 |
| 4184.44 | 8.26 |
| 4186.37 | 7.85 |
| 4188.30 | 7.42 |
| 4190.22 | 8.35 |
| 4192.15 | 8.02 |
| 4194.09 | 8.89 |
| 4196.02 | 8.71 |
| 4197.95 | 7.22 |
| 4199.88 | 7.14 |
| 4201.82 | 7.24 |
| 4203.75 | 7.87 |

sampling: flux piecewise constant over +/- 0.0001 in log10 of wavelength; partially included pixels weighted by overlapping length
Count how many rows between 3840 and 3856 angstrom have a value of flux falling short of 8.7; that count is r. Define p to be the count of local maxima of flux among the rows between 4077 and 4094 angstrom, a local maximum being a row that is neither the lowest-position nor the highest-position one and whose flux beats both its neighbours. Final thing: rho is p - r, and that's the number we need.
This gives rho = -2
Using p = 1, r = 3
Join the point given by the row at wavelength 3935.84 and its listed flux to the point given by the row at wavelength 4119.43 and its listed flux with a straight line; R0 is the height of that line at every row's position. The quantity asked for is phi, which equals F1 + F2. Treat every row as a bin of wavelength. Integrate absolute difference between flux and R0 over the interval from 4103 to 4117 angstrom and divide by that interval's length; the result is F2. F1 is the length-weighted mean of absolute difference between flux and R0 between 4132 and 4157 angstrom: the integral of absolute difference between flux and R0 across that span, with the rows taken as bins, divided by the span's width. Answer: 1.5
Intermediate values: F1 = 0.64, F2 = 0.8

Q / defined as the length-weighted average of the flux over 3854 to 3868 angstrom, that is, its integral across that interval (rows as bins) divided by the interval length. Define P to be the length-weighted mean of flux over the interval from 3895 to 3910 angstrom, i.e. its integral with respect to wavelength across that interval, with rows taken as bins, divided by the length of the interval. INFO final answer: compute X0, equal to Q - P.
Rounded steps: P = 9.09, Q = 9.3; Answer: 0.3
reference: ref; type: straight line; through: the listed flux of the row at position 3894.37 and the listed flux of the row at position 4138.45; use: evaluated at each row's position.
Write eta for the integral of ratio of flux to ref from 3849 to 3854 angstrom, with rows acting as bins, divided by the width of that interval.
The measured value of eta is 0.79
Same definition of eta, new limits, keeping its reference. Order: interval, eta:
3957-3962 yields 0.89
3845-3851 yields 0.78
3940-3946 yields 0.77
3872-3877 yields 0.88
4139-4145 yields 0.88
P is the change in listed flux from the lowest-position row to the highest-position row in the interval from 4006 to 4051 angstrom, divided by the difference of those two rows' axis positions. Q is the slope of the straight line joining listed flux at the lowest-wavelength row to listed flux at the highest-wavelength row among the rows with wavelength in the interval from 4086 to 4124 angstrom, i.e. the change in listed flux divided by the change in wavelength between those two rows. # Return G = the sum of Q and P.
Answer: -0.03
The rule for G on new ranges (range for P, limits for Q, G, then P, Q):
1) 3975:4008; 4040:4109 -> 0.04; 0.034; 0.01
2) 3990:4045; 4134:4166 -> -0.04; -0.066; 0.03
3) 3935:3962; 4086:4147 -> 0.02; 0.066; -0.05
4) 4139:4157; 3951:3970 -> -0.02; 0.037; -0.06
